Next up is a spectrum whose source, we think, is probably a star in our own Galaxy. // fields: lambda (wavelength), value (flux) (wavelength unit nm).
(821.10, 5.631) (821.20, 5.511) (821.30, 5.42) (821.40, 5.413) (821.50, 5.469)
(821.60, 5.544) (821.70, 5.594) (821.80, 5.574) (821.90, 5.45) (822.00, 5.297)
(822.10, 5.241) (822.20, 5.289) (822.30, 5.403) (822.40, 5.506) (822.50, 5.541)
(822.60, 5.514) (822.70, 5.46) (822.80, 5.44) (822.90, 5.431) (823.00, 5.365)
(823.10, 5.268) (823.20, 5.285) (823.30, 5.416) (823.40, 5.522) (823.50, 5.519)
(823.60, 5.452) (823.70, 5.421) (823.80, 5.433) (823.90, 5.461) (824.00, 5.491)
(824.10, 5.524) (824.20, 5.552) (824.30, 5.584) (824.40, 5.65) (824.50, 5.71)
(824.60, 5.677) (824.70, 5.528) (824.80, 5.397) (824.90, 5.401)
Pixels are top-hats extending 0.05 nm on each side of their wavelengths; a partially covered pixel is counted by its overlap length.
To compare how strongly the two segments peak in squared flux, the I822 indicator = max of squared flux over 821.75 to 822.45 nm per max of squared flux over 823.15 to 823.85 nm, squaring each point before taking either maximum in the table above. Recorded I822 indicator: 1.019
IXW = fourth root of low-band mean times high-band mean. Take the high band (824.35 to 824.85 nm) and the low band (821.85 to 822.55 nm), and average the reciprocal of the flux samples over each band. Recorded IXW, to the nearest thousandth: 0.427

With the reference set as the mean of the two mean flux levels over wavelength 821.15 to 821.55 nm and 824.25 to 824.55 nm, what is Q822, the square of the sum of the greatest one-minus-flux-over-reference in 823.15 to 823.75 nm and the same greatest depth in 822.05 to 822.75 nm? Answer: 0.0107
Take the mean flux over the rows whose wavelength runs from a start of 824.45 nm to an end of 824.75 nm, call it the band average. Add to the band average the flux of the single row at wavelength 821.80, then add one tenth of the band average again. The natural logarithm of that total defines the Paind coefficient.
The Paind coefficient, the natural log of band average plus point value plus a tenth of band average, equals 2.47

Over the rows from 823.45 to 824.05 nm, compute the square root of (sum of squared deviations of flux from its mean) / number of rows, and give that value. 0.033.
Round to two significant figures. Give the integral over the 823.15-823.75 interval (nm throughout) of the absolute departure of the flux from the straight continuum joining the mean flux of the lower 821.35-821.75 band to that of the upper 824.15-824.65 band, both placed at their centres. 0.093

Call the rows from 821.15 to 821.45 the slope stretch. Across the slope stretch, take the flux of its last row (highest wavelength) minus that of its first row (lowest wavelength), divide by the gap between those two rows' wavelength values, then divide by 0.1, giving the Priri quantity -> -4.9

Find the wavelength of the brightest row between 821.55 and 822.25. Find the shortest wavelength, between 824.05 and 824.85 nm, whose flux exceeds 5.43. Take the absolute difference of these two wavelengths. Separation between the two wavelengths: 2.40 nm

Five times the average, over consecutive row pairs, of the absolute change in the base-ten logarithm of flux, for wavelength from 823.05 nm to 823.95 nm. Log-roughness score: 0.020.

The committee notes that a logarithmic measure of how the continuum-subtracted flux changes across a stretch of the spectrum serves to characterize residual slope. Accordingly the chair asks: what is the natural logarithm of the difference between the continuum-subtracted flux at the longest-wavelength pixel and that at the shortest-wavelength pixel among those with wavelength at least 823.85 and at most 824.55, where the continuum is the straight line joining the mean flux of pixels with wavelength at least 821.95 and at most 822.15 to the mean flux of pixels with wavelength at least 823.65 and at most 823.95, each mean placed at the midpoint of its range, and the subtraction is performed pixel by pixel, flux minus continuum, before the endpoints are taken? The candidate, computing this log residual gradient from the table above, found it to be -1.7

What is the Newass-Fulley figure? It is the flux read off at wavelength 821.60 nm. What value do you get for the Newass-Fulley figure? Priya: 5.544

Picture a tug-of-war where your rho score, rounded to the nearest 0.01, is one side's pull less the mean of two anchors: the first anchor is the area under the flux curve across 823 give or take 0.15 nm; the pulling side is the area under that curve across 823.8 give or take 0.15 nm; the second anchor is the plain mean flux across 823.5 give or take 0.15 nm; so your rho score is -1.92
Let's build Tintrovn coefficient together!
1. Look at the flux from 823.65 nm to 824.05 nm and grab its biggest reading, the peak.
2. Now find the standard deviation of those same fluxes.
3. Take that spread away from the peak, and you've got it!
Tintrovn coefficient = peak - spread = 5.46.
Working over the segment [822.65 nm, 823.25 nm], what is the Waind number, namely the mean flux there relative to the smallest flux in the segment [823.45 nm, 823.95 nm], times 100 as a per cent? 99.1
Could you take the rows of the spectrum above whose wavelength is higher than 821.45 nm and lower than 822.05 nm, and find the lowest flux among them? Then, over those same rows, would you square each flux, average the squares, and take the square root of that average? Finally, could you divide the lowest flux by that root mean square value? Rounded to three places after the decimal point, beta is 0.965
